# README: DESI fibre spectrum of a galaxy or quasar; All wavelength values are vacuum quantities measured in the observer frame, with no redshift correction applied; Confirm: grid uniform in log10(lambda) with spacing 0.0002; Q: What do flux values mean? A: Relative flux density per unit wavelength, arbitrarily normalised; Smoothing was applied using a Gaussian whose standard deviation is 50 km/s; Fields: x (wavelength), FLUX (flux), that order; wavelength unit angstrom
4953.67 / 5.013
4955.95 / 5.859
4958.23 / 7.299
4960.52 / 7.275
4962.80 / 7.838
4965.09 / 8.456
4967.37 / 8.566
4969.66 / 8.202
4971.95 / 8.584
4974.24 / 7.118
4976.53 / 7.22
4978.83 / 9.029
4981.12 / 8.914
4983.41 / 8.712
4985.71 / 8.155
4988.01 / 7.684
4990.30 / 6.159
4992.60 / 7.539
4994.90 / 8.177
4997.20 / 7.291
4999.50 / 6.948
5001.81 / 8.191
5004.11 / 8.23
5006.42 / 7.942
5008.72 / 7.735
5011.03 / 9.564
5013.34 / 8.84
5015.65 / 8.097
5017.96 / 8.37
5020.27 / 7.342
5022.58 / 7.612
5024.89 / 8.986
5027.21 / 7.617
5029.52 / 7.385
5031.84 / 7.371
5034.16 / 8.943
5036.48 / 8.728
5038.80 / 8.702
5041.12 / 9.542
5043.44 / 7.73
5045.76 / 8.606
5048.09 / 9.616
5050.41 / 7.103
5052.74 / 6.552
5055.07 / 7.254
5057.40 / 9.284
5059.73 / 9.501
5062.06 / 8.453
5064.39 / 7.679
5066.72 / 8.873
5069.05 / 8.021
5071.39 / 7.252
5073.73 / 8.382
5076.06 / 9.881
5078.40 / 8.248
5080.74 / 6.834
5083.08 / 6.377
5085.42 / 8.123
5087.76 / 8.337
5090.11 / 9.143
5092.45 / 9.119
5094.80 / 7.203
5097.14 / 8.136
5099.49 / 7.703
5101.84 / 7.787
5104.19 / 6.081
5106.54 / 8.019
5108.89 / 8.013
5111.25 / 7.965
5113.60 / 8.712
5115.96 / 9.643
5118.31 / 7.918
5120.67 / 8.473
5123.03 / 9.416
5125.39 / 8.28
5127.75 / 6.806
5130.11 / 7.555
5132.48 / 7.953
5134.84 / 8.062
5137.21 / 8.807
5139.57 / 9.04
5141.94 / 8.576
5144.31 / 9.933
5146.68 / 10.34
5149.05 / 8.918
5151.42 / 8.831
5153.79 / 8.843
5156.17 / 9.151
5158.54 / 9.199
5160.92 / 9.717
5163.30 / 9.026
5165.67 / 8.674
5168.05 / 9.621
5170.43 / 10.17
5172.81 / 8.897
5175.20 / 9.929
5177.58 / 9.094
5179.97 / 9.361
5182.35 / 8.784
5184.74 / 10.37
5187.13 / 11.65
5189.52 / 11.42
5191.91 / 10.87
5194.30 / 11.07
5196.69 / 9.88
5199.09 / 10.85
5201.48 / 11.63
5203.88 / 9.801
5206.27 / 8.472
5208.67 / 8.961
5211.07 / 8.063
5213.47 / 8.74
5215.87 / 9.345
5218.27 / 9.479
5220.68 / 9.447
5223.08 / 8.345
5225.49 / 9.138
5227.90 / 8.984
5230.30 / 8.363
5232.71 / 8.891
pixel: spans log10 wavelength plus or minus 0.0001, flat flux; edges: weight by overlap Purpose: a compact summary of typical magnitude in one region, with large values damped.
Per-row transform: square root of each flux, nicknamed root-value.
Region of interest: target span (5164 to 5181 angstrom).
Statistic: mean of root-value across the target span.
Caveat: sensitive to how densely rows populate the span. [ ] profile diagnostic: 3.06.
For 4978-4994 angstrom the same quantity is 2.83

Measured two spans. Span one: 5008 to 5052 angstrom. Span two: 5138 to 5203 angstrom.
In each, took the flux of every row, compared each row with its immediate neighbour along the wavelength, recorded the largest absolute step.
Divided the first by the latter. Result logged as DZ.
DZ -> 1.58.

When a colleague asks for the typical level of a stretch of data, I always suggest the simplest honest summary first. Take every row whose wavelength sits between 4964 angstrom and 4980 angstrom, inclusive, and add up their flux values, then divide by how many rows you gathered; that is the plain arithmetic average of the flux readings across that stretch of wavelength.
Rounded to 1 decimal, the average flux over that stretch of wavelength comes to 8.2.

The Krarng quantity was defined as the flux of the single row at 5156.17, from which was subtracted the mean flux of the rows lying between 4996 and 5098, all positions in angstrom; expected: 1.0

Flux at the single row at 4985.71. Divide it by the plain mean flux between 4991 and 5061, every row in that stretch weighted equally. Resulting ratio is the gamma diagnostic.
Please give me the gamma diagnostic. 1.00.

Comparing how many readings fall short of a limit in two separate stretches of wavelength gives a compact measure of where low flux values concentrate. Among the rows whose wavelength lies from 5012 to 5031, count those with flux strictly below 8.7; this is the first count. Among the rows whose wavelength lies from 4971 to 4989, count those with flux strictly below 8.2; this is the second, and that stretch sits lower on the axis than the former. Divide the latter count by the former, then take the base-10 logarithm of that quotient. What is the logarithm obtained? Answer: -0.2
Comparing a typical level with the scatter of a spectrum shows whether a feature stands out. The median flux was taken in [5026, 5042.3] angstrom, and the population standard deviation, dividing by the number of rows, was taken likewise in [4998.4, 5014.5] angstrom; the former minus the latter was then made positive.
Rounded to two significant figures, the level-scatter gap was 7.9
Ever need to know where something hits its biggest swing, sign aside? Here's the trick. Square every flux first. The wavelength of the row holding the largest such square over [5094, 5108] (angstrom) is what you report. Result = 5097.14 angstrom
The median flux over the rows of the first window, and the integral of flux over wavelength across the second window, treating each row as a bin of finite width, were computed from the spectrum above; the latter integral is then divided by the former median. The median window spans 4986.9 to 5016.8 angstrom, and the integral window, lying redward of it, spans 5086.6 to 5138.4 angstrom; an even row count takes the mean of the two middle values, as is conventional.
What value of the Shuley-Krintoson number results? 53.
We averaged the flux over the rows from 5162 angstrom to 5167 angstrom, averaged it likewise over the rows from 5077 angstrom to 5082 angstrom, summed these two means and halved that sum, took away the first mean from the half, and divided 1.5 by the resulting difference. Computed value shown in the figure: -2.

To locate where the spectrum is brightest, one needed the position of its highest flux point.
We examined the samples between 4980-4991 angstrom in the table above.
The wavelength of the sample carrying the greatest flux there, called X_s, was 4981.12 angstrom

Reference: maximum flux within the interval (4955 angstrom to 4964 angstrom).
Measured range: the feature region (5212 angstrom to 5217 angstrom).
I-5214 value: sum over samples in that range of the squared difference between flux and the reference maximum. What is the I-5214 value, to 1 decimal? 3.1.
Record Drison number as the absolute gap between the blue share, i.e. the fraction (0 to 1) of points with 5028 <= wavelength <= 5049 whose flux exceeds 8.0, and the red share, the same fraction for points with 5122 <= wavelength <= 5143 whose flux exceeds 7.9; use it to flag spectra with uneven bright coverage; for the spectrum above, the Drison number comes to 0.11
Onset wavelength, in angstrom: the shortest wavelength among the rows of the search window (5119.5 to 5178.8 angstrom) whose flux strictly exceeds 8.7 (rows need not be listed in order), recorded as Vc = 5123.03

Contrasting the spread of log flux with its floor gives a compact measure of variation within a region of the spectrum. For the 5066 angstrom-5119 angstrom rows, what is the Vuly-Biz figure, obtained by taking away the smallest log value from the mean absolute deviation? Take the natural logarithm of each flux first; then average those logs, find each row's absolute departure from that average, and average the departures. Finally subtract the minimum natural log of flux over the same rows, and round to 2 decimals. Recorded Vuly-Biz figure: -1.72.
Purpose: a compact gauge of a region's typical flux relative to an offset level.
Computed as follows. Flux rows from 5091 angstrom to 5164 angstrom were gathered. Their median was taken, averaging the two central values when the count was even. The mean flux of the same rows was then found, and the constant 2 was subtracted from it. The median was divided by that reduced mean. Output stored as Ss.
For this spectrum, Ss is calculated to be 1.321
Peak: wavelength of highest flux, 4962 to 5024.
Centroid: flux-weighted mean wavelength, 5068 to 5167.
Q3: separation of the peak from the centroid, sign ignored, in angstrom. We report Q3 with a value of 107.6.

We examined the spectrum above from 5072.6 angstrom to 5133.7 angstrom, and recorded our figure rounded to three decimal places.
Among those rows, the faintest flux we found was 6.081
